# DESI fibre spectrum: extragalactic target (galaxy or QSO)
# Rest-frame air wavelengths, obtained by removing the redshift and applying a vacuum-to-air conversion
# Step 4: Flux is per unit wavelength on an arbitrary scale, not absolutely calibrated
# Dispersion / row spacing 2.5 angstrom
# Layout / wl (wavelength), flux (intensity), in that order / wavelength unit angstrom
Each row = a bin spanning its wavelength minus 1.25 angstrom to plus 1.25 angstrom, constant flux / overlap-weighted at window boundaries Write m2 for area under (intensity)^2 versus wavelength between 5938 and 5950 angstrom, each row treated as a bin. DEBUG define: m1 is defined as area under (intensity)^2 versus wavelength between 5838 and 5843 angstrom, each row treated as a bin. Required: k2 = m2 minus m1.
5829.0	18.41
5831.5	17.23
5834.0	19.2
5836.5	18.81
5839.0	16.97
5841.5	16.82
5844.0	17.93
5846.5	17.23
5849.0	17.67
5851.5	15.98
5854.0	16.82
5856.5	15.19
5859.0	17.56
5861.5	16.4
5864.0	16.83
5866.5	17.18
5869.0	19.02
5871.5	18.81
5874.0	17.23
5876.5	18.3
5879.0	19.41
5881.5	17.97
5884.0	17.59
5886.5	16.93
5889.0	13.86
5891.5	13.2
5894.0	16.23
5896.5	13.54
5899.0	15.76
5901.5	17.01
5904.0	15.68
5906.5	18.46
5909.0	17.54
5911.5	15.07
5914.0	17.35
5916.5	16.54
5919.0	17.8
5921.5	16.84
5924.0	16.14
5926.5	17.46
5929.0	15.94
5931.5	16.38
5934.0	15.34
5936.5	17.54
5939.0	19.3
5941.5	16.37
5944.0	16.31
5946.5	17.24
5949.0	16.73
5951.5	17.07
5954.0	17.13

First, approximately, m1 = 1436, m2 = 3546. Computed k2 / 2110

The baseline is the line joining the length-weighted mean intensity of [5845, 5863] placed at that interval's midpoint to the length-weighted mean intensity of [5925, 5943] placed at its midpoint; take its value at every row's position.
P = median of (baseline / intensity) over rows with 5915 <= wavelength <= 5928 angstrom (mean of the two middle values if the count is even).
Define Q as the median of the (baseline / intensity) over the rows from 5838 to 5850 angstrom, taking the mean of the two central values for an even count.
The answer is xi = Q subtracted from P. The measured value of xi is 0.03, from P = 1.00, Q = 0.97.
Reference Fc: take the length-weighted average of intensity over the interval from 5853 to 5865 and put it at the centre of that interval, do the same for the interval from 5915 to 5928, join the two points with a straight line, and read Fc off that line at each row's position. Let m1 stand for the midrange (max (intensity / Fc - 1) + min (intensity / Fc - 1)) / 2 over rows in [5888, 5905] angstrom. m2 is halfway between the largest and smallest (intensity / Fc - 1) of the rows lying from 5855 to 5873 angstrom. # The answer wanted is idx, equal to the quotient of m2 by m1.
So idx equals 0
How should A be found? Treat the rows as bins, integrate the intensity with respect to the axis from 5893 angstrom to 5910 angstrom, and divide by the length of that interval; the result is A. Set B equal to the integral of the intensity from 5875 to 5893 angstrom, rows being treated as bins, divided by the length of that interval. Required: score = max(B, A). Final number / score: 16.8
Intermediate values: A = 16.3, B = 16.8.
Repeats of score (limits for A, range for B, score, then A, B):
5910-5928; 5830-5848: 17.7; 16.7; 17.7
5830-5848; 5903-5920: 17.7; 17.7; 16.9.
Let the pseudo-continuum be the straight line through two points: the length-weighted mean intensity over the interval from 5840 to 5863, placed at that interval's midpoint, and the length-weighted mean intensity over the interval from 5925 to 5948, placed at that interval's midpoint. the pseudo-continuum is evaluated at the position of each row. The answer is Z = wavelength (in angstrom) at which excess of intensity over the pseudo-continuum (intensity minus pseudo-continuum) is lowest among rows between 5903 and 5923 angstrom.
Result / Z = 5911.5 angstrom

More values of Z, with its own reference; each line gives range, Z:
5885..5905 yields 5891.5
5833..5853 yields 5851.5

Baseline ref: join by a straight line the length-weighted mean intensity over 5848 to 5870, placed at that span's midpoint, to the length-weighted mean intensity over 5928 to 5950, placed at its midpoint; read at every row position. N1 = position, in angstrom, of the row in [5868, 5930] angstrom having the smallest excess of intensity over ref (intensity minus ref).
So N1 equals 5891.5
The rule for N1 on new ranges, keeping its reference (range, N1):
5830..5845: 5841.5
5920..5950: 5934.0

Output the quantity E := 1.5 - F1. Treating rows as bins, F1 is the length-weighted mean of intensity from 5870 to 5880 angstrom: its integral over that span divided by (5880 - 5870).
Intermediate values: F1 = 18.4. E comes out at -16.9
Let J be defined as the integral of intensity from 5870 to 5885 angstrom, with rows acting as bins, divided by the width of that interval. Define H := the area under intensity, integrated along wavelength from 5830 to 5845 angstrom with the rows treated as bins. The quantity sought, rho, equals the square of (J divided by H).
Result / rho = 0.0046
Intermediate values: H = 268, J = 18.2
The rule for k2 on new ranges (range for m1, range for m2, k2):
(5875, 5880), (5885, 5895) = 543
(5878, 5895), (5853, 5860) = -2746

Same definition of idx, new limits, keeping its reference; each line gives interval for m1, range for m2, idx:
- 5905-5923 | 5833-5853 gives -12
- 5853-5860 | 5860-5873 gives -7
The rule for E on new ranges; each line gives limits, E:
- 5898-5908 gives -15.3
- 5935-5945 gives -15.9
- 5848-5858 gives -14.9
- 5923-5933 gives -15.0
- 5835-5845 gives -16.2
